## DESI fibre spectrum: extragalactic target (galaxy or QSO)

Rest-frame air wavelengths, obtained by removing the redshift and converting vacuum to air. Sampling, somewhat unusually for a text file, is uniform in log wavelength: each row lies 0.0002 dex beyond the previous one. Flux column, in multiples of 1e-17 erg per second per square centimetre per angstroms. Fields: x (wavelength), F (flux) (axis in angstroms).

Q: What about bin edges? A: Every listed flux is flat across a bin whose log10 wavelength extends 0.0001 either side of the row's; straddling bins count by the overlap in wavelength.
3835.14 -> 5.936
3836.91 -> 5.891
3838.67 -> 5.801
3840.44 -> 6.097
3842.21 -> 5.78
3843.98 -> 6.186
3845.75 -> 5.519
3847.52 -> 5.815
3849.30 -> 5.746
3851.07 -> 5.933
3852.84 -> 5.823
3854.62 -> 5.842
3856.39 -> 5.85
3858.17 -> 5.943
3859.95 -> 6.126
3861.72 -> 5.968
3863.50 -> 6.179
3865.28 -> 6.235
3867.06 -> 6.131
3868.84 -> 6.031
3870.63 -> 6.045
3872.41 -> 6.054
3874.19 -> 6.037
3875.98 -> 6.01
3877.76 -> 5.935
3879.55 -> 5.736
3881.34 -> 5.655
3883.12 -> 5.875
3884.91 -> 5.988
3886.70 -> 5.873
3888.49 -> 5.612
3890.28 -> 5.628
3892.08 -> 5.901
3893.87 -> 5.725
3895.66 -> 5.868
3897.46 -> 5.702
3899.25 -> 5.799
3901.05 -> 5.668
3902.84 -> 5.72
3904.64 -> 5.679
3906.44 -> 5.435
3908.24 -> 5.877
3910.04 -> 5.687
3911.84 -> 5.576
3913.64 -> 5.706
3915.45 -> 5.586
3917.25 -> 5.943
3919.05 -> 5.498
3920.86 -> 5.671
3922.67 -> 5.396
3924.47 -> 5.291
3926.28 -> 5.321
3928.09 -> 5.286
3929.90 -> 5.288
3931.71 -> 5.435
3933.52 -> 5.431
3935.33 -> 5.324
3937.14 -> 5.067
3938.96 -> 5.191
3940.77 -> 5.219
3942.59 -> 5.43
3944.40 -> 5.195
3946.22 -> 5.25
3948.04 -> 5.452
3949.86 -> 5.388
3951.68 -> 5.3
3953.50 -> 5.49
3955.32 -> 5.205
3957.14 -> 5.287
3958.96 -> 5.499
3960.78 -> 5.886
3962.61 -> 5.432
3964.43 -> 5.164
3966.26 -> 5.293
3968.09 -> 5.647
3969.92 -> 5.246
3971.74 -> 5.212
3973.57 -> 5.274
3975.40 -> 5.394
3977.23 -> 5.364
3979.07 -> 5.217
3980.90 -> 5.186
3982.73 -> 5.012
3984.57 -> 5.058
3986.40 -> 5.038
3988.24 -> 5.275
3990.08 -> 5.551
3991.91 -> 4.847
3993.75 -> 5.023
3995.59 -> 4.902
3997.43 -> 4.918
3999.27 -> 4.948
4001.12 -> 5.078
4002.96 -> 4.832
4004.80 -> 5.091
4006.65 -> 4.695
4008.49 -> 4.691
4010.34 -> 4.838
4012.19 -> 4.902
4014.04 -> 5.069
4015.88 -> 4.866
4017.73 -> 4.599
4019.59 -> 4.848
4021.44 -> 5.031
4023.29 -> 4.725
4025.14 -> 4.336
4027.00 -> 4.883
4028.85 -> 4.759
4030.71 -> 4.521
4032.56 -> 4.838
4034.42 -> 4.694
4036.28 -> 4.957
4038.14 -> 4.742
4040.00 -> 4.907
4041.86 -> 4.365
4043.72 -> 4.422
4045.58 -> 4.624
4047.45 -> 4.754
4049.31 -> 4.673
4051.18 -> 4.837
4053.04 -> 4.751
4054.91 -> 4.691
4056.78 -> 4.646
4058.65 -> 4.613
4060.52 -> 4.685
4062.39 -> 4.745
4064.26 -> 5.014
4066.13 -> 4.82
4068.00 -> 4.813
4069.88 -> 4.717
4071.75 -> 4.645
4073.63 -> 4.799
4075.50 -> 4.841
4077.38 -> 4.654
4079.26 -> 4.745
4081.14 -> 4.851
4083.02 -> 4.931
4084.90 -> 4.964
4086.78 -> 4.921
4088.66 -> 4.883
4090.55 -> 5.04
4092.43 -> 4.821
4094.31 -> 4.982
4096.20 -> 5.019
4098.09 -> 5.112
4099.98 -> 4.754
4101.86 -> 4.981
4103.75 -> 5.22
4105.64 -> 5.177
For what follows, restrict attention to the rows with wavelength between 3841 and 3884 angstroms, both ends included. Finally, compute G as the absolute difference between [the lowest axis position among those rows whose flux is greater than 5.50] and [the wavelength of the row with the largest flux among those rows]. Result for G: 23.1 angstroms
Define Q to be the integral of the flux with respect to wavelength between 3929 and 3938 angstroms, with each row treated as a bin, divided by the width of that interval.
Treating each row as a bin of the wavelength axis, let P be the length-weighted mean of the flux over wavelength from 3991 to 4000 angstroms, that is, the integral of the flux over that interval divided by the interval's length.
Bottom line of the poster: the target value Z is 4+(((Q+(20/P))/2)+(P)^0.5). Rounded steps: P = 4.9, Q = 5.3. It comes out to 10.91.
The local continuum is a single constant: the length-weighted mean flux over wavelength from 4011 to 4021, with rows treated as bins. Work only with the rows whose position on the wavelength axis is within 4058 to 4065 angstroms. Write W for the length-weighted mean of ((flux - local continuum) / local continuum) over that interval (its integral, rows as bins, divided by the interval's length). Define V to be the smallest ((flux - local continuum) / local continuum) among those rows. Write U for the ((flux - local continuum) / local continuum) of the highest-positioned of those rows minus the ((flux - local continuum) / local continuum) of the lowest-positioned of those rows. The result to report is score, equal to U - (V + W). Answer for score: 0.2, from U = 0.08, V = -0.05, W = -0.020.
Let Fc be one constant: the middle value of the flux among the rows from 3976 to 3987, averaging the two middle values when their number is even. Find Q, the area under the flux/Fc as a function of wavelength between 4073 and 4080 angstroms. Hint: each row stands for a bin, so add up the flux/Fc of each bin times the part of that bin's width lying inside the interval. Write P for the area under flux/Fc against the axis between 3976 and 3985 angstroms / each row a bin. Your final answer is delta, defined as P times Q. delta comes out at 59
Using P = 9.1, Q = 6.5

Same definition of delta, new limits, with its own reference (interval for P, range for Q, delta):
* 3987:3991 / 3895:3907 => 56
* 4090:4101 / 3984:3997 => 138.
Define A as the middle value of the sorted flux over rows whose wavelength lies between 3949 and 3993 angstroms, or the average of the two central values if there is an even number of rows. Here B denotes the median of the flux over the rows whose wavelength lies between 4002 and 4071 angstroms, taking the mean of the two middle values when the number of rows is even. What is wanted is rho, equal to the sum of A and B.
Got 10.0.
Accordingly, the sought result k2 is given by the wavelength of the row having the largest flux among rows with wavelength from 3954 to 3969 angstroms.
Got 3960.78 angstroms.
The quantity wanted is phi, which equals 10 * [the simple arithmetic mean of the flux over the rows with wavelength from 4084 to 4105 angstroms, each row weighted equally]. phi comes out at 50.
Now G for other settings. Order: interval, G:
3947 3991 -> 0.0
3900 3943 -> 16.2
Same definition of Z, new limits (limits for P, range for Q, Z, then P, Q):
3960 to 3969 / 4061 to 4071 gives 10.57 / 5.5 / 4.8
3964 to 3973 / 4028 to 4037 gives 10.56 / 5.3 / 4.7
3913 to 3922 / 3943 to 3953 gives 10.81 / 5.7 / 5.3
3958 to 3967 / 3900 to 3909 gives 11.01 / 5.5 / 5.7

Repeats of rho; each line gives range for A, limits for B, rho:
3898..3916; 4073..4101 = 10.6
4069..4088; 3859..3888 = 10.8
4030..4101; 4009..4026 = 9.6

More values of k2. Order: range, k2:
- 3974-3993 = 3990.08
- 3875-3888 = 3875.98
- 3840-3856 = 3843.98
